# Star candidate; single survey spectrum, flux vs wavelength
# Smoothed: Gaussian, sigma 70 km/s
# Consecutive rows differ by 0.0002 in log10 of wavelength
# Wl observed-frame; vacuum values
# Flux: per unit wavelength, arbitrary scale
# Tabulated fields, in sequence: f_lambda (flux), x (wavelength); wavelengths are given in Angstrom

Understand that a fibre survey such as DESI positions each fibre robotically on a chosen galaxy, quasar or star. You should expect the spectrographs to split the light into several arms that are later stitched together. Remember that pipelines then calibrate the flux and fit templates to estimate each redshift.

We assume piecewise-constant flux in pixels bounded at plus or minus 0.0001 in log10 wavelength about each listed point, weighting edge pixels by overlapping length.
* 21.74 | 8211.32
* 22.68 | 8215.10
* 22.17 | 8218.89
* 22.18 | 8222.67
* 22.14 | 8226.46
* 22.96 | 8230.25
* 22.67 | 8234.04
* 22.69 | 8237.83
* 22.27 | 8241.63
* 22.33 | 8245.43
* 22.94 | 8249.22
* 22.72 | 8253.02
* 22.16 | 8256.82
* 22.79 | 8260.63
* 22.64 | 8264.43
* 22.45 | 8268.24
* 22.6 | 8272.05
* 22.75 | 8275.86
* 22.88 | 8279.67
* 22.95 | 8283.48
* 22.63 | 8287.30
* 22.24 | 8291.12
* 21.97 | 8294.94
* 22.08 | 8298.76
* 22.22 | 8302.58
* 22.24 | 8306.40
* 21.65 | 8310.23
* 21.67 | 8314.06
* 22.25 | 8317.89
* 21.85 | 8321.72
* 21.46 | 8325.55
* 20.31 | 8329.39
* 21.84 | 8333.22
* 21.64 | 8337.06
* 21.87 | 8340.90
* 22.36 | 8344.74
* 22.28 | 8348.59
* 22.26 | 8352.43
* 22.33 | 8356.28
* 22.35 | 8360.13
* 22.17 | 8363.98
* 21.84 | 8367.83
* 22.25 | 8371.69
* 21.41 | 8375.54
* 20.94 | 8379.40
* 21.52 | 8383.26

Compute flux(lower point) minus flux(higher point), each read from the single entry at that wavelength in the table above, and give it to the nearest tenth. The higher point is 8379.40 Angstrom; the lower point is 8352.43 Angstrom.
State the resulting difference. 1.3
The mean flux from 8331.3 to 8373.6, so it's 22.11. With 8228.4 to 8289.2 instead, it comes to 22.65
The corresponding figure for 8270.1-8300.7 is 22.51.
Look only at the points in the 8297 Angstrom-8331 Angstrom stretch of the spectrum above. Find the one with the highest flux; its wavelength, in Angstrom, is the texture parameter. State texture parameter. 8317.89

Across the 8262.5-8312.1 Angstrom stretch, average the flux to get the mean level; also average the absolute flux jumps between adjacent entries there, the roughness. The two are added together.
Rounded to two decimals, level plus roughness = 22.62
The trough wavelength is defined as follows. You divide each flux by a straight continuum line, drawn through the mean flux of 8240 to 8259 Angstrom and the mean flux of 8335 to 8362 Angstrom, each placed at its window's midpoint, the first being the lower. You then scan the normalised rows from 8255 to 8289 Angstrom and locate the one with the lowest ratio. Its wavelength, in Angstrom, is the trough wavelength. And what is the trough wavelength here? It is 8256.82 Angstrom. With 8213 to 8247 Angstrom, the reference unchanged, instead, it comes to 8226.46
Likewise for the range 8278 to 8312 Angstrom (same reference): 8310.23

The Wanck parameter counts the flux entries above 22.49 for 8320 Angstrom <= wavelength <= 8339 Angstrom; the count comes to 0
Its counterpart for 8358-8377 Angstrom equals 0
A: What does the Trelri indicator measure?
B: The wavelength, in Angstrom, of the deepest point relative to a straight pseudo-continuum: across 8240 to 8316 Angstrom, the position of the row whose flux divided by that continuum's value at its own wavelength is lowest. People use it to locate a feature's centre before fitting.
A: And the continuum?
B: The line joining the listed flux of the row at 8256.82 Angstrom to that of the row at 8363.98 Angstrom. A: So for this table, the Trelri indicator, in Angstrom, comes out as 8310.23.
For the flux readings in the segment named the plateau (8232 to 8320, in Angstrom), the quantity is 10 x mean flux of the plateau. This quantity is 224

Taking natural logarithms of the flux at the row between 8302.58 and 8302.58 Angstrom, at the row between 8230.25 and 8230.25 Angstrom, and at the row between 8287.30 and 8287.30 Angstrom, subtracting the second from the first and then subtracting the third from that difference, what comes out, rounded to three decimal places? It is -3.152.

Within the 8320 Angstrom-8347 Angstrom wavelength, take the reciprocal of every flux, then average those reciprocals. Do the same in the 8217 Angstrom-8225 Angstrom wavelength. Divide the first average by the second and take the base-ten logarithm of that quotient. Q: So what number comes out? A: 0.011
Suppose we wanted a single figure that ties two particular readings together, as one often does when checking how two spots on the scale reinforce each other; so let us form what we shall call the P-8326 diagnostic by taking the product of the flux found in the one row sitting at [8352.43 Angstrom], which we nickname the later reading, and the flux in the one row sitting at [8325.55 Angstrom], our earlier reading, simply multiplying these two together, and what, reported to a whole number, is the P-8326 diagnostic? 478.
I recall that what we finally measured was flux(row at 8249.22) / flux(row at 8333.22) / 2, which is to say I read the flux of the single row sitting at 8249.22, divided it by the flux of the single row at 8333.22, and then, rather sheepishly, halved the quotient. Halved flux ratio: 0.525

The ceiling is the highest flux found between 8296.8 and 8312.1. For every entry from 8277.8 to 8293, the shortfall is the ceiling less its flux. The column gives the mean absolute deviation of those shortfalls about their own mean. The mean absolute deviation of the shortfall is 0.24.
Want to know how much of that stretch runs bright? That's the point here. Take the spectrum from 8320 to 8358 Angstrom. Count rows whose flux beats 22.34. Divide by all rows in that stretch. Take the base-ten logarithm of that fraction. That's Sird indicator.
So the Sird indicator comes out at -1.00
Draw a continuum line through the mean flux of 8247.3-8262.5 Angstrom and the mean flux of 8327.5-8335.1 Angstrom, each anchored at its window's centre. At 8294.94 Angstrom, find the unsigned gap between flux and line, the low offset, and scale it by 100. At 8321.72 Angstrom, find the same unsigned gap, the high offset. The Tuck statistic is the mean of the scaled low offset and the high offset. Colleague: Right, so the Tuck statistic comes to 7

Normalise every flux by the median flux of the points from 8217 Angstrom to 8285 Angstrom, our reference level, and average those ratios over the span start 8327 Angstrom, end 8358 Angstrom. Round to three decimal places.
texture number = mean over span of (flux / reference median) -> 0.965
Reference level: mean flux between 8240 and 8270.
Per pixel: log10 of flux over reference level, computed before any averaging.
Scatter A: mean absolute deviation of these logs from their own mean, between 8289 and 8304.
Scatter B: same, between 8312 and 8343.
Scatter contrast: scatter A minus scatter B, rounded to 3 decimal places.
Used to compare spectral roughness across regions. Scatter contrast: -0.005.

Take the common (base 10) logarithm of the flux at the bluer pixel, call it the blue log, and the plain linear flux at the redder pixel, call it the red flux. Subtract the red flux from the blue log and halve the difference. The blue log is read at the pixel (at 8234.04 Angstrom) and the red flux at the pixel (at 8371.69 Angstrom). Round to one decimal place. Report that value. -10.4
